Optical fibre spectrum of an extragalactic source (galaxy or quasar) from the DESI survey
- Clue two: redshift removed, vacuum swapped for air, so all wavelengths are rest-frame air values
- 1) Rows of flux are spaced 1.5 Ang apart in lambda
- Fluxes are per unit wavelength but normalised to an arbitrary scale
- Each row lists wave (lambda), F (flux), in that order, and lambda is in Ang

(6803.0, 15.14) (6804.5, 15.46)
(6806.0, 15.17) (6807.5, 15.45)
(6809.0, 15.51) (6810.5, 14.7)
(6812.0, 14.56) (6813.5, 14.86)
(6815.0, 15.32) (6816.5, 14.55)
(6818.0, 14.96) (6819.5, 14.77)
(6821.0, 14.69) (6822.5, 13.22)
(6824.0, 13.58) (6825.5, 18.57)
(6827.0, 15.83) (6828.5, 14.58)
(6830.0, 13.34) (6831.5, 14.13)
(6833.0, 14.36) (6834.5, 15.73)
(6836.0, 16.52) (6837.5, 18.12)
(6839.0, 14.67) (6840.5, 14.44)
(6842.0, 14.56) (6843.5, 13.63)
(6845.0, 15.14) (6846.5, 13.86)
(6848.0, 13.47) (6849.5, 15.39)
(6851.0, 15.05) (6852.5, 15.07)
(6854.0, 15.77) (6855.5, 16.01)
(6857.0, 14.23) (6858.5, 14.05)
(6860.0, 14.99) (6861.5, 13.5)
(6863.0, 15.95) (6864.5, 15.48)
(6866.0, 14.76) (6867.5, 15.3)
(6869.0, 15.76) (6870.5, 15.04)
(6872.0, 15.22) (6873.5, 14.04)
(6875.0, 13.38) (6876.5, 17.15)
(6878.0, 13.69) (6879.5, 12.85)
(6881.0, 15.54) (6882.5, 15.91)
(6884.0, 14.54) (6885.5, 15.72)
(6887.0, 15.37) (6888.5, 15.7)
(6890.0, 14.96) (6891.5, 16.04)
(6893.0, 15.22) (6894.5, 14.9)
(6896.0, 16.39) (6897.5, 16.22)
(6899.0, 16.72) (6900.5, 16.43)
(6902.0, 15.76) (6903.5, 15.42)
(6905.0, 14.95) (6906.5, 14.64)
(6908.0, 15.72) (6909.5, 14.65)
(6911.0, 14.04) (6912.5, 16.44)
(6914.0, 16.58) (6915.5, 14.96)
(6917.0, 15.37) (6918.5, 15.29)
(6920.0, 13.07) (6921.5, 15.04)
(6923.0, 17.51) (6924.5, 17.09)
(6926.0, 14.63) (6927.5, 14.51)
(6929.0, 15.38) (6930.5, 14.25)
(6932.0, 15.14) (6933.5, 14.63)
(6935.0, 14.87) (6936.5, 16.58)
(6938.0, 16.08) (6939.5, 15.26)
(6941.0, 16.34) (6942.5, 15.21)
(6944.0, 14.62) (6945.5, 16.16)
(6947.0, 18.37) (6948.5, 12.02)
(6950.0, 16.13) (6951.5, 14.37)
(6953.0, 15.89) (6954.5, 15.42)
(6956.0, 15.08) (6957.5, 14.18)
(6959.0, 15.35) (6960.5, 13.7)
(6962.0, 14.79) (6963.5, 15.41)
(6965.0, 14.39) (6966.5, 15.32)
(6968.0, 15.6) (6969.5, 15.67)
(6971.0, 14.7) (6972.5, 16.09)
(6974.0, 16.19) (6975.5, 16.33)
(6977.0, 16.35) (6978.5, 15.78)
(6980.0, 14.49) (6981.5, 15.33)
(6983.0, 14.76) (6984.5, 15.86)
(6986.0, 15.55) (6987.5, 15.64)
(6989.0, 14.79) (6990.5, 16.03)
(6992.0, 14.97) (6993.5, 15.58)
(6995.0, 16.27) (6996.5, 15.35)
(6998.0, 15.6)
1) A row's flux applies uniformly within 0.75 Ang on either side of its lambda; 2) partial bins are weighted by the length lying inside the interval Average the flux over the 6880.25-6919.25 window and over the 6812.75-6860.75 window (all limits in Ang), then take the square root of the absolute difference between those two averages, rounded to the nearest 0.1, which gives 0.8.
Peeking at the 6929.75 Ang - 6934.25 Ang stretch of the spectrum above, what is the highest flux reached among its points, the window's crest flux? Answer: 15.14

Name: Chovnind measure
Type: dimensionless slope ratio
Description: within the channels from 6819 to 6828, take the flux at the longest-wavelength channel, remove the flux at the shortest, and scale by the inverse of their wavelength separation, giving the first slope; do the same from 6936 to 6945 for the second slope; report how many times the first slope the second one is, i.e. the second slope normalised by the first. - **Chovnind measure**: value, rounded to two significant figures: -1.8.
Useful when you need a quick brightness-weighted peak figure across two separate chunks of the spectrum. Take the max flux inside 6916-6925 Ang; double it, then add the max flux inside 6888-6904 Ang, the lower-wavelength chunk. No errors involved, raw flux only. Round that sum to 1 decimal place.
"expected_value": 51.7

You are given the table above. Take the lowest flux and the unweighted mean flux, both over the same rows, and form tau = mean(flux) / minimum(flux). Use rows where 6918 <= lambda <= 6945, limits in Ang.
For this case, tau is 1.17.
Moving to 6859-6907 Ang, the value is 1.19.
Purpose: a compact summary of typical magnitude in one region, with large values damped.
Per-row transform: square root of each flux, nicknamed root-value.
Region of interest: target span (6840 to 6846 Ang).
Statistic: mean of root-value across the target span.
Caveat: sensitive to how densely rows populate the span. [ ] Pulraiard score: 3.80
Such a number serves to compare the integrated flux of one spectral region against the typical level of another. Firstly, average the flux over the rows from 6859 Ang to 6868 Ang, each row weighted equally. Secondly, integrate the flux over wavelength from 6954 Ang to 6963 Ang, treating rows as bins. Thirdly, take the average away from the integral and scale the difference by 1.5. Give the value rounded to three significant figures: 177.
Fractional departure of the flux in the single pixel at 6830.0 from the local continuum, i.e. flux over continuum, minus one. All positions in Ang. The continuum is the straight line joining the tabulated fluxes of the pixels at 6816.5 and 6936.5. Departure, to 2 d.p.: -0.10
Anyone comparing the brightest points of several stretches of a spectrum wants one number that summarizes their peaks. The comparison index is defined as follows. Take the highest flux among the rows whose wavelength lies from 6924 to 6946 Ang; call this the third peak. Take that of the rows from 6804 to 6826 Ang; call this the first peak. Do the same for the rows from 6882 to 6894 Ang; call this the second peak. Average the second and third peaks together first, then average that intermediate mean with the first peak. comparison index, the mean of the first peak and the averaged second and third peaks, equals 17.6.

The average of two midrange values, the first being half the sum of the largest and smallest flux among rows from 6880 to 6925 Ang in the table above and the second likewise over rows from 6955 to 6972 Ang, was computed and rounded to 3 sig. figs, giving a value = 15.0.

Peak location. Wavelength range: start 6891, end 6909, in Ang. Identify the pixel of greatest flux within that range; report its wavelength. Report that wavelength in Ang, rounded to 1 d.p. 6899.0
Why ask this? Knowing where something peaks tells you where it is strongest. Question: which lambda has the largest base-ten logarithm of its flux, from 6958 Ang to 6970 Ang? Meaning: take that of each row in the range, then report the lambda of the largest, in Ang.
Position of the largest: 6969.5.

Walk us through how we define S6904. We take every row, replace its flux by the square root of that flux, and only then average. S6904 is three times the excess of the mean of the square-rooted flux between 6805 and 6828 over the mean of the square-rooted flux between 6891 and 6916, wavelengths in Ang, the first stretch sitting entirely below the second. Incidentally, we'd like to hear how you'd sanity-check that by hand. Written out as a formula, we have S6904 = -0.21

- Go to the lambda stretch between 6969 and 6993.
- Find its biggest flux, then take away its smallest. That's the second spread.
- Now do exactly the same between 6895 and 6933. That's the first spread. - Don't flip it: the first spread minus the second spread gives 2.6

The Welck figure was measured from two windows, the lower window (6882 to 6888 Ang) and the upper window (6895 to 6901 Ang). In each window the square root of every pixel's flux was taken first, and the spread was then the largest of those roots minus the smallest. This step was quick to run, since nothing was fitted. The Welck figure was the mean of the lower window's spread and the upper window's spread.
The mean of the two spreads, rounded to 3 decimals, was 0.119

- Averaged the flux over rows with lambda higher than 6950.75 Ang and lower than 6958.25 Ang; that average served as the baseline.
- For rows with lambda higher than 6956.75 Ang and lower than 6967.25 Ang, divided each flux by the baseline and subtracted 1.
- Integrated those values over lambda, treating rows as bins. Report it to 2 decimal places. -0.18 Ang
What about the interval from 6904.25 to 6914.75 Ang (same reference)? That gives 0.21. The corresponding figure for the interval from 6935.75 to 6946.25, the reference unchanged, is 0.53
